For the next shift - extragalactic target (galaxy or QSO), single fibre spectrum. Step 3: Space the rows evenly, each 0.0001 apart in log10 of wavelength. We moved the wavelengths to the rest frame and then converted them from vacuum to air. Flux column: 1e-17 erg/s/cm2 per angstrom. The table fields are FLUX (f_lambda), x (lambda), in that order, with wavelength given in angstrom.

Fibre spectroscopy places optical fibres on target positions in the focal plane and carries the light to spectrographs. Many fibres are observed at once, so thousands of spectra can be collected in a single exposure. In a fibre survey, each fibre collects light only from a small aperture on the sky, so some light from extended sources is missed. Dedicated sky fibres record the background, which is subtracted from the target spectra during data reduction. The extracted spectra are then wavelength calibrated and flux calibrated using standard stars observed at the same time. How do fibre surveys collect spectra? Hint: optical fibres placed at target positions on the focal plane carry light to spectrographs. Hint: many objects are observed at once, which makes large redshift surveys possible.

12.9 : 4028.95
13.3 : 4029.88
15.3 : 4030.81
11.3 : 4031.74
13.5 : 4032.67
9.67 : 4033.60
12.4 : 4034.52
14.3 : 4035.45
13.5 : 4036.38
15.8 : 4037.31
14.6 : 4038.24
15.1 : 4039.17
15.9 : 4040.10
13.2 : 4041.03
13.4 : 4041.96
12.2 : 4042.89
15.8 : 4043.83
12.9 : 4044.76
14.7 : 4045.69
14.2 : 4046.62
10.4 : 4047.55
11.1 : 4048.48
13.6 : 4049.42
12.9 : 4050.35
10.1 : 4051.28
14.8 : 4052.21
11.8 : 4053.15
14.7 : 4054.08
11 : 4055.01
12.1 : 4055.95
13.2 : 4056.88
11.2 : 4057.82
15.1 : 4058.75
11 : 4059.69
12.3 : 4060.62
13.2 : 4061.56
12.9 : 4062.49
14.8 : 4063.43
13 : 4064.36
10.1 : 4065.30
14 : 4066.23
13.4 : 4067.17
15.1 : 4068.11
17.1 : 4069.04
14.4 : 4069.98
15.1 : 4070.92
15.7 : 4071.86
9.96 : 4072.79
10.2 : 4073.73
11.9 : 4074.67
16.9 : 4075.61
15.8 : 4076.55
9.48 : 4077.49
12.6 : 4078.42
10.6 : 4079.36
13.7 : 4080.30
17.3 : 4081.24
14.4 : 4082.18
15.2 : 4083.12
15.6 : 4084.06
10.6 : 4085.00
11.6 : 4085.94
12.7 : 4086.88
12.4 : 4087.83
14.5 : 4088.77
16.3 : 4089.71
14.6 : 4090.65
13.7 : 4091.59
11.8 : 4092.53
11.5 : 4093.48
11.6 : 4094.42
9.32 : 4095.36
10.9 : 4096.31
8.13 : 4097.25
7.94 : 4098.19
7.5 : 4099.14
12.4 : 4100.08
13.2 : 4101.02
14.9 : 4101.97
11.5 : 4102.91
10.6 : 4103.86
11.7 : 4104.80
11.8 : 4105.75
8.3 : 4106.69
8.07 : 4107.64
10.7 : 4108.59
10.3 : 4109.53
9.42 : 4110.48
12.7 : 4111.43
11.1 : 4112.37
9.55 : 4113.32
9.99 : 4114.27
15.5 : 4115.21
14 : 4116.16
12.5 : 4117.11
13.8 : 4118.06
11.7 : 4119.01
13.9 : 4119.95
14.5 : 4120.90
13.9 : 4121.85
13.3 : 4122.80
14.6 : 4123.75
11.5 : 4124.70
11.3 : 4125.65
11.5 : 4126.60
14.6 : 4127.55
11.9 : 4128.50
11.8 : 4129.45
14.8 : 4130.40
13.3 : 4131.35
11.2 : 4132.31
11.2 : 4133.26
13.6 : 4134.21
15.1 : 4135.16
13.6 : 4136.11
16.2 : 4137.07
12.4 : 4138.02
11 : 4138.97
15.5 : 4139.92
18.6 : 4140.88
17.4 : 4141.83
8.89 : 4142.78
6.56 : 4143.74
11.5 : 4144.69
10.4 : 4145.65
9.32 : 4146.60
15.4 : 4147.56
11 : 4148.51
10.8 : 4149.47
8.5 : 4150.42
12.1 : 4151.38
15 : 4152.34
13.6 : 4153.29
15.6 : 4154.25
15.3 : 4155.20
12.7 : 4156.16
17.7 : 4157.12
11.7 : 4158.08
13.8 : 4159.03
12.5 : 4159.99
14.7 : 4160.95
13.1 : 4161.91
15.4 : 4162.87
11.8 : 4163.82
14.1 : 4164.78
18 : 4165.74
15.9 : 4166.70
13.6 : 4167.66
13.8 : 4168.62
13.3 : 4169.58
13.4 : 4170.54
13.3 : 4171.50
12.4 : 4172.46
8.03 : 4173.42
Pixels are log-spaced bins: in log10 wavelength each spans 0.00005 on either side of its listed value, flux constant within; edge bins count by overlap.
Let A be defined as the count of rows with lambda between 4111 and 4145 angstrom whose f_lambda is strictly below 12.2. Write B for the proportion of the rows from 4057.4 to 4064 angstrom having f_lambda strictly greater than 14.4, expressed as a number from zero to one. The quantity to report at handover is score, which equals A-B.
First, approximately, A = 15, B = 0.29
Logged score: 14.7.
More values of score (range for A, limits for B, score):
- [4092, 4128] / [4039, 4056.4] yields 23.7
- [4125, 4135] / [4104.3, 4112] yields 6.0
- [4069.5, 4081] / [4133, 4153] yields 4.7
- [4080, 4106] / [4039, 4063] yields 13.7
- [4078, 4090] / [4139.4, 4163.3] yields 2.6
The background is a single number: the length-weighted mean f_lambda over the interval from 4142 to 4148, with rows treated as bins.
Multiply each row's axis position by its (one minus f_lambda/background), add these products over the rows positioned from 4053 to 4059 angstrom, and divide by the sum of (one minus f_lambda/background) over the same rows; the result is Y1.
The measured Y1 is 4056.3 angstrom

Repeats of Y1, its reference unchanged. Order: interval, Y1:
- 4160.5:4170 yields 4165.3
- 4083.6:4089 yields 4086.4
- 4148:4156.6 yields 4154.2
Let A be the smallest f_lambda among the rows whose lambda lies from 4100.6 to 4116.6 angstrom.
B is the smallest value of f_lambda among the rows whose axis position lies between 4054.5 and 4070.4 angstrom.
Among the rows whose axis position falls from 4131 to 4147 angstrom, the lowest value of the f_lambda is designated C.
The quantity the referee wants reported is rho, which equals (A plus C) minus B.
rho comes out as 5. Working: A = 8.07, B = 10.1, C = 6.56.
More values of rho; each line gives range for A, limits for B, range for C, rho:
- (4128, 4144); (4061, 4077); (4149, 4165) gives 5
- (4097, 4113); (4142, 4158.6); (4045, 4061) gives 11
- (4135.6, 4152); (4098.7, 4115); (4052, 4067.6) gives 9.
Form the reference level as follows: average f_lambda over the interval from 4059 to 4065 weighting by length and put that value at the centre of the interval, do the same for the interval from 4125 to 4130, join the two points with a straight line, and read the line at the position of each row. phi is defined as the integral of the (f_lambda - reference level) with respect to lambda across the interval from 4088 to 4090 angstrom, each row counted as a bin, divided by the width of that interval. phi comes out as 2.3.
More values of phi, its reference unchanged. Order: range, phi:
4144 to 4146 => -1.6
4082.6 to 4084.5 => 2.7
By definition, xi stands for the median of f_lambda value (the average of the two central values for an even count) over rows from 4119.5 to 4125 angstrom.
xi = 13.9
